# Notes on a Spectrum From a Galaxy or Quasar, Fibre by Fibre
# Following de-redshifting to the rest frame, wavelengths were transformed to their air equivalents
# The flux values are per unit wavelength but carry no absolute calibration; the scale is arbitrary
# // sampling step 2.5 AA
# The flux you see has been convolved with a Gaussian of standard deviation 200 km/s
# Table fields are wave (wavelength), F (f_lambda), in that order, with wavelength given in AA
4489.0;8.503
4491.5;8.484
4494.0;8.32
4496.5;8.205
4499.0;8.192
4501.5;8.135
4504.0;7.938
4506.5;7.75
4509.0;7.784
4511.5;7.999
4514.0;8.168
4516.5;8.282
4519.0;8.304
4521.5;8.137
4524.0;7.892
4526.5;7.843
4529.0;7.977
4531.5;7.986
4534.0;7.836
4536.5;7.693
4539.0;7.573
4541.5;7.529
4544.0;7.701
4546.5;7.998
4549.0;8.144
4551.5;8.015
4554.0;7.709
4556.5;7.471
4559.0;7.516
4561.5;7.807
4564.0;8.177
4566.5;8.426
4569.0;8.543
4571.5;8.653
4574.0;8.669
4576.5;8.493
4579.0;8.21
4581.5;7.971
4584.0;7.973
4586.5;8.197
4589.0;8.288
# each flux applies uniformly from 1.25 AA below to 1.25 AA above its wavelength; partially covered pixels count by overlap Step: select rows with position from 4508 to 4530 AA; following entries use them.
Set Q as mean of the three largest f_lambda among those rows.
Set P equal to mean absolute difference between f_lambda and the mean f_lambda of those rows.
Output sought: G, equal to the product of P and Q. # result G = 1.3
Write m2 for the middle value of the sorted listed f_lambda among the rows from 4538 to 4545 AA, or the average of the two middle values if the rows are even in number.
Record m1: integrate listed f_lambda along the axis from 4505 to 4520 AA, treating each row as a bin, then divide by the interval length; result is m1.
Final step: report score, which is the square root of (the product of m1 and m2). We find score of 7.80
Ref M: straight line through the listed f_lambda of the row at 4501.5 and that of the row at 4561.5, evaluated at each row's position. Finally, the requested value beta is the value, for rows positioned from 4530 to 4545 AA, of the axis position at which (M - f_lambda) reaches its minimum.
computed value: 4531.5 AA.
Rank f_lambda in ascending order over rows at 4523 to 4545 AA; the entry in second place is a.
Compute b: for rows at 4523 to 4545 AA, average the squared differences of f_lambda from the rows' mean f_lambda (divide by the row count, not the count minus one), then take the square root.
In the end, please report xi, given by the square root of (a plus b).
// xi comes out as 2.78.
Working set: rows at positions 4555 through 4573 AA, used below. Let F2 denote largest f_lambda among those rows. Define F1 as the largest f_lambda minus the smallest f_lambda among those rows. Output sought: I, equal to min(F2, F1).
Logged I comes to 1.18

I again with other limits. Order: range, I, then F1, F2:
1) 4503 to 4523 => 0.55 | 0.55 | 8.304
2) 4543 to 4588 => 1.20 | 1.20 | 8.669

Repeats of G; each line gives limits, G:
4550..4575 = 3.4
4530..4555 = 1.4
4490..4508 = 1.5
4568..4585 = 2.3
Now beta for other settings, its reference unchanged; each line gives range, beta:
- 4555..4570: 4569.0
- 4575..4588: 4576.5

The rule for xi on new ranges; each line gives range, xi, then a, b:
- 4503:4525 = 2.82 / 7.784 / 0.19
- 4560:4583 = 2.87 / 7.971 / 0.29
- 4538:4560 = 2.78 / 7.516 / 0.24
